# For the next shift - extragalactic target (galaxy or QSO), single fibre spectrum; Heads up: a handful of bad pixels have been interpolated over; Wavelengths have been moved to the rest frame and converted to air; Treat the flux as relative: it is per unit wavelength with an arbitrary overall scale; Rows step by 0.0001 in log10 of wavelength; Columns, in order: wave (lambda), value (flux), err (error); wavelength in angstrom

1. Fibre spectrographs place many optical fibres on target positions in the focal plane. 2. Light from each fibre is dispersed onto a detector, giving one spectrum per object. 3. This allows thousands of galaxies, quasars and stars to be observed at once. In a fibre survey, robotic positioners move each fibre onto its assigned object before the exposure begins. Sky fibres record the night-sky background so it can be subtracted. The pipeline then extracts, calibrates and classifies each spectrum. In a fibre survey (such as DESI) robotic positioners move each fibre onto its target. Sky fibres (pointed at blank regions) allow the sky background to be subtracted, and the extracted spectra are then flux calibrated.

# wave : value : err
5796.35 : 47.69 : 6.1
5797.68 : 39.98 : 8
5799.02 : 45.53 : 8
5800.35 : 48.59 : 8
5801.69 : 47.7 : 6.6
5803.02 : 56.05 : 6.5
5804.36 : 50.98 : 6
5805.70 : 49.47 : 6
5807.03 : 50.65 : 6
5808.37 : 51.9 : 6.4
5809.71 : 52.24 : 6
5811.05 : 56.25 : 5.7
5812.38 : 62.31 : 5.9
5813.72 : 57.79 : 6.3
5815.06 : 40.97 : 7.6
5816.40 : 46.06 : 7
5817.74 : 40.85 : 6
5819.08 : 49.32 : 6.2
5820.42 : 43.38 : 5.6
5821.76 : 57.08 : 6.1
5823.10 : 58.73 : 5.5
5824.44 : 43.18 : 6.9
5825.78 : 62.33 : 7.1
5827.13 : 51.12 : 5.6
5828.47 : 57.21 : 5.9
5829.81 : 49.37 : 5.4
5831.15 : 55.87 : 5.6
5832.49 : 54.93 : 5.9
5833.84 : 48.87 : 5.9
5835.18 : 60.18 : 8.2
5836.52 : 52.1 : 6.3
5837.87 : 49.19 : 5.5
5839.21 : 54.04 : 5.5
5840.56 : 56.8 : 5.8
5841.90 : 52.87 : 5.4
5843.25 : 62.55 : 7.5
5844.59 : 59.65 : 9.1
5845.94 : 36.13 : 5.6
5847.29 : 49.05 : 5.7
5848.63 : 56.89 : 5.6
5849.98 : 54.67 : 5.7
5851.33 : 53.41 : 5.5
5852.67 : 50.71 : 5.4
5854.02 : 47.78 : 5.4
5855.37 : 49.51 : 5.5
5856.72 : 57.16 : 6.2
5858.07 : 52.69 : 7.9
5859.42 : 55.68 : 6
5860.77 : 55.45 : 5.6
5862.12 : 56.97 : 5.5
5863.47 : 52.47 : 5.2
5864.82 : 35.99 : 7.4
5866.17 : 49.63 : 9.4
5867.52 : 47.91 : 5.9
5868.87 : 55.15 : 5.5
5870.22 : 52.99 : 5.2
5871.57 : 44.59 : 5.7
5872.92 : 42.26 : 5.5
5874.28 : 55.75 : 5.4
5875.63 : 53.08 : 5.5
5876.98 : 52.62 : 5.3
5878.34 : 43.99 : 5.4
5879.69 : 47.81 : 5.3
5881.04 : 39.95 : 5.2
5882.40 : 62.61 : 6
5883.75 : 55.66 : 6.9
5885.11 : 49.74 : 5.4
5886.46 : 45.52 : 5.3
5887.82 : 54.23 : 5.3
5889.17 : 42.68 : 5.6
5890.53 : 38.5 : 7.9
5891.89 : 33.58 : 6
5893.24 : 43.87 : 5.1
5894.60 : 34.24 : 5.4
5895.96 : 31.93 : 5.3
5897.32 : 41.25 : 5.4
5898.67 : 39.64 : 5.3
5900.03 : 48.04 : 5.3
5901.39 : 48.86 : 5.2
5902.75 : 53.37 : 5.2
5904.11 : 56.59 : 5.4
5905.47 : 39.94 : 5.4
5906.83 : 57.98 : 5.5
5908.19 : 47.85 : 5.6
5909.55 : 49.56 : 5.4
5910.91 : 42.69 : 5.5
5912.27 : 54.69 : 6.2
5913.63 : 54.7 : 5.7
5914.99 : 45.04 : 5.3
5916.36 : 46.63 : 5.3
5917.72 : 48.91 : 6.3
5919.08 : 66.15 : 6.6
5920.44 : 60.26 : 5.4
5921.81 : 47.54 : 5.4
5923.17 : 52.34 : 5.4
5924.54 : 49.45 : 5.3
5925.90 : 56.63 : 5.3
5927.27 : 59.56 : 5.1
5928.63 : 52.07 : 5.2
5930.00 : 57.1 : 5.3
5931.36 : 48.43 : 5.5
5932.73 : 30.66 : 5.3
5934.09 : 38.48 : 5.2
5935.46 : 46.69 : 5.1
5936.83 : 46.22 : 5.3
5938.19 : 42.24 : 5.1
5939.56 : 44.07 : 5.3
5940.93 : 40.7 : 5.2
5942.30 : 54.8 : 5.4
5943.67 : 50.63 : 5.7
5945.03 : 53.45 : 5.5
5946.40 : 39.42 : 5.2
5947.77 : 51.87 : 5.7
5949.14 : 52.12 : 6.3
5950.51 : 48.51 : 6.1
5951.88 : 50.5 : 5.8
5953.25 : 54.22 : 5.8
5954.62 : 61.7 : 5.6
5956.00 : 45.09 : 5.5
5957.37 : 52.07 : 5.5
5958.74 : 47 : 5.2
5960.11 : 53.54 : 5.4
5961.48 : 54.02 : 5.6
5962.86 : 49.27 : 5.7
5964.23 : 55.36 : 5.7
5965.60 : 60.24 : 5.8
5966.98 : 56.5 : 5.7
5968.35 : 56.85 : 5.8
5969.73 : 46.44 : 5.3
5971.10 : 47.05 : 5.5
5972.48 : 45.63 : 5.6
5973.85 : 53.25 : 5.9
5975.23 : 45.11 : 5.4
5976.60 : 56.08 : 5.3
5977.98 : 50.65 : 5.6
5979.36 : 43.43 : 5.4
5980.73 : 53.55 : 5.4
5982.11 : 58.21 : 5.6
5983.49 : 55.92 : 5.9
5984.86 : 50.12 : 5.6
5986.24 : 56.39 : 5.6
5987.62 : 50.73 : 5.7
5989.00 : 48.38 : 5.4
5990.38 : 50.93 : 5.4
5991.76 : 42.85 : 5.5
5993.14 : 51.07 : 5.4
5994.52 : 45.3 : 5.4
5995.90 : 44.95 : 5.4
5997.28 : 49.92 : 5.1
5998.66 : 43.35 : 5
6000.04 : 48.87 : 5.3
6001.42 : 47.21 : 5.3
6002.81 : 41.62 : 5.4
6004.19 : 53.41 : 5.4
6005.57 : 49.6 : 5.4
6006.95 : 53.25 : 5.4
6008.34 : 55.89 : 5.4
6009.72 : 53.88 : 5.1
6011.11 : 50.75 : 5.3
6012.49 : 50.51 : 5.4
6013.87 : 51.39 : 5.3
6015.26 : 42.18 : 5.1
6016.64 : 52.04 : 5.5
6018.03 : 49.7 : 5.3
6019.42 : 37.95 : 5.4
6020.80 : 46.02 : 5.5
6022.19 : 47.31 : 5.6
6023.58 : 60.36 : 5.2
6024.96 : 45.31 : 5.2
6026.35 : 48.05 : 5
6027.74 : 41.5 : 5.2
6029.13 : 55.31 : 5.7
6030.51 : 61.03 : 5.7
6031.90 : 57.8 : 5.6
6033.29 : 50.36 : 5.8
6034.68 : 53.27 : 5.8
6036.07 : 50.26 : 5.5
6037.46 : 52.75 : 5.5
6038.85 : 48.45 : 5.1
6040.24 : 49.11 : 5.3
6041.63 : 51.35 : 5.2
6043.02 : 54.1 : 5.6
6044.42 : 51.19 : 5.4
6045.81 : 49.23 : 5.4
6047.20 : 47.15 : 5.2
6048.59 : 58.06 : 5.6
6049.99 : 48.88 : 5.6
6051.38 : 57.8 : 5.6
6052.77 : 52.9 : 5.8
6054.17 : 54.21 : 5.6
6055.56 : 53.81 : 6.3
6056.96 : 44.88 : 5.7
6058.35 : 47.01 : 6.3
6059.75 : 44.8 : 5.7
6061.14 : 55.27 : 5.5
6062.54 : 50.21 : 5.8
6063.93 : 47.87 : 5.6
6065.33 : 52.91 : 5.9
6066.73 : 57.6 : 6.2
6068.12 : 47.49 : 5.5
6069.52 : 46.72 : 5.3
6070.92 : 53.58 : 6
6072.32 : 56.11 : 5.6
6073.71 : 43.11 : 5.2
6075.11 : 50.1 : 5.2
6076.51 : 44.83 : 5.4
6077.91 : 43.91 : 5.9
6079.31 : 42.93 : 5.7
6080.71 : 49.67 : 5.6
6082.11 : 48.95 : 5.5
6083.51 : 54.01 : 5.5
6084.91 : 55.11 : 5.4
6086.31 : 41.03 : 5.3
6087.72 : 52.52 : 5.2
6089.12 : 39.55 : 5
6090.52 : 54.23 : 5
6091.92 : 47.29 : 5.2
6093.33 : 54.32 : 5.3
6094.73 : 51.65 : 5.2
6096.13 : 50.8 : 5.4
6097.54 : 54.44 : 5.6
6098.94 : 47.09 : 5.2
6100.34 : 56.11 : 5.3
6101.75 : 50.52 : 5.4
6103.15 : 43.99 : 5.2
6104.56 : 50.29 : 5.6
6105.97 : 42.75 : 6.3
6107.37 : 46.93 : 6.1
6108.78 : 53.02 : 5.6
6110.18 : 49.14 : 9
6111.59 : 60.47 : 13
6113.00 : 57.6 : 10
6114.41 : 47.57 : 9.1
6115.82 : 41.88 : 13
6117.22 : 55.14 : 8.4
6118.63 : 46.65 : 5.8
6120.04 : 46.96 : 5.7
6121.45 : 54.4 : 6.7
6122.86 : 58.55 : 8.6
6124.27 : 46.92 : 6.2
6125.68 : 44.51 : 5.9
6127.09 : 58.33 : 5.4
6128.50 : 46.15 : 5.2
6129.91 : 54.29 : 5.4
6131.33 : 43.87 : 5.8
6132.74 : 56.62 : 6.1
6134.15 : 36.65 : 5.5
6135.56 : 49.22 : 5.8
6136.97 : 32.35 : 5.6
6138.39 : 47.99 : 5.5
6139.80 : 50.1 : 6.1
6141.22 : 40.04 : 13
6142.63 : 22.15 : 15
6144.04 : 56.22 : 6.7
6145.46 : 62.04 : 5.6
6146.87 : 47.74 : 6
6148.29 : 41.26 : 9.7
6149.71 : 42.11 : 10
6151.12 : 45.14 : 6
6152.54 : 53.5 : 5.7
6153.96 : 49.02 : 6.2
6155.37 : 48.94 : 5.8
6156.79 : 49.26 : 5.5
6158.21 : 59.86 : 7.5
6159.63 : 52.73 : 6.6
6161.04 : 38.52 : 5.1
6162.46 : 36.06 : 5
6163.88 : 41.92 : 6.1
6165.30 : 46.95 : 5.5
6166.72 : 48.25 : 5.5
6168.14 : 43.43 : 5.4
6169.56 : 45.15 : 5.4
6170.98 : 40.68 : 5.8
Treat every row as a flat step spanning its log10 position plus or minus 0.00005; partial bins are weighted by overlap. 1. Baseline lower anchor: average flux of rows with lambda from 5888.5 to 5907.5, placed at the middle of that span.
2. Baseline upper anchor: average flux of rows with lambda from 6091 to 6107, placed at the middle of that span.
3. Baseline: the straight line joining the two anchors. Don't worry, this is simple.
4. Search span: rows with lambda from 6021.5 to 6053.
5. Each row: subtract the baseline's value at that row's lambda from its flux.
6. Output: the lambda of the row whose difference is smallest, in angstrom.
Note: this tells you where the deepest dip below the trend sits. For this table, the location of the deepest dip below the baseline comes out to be 6027.74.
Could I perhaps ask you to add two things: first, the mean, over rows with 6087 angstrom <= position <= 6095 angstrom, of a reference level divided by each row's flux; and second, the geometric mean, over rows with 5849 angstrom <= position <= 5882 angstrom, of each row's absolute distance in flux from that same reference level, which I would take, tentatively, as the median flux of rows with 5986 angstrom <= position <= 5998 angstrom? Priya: 4.4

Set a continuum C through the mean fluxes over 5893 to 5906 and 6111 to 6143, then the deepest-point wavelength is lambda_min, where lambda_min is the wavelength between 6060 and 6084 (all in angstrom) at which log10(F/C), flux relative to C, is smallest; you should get 6079.31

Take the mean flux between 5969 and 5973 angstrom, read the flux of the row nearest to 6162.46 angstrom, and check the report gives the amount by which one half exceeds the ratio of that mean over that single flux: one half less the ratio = -0.79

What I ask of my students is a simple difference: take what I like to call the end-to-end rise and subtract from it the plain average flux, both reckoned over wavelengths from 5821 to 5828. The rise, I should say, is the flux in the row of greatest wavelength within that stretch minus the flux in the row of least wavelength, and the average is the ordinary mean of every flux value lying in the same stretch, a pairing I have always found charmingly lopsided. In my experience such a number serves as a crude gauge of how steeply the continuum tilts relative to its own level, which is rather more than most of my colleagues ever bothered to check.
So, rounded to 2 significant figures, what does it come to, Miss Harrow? -60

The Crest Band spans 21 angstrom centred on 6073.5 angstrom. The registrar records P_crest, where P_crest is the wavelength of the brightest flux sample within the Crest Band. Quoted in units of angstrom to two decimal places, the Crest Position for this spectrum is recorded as 6066.73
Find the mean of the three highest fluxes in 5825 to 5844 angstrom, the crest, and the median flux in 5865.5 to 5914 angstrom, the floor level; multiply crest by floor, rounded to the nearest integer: 2959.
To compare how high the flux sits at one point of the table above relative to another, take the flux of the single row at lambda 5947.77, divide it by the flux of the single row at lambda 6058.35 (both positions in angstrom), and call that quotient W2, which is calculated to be 1.10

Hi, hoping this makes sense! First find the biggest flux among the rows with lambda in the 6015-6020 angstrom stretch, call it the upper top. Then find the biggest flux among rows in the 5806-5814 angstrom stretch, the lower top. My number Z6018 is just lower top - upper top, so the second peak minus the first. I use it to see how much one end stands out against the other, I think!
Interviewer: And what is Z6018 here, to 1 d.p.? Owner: 10.3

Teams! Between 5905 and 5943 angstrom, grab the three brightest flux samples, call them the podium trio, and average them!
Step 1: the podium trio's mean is 62.0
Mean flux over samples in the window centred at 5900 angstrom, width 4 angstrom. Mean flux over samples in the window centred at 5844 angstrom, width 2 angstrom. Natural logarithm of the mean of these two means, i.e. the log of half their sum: 3.98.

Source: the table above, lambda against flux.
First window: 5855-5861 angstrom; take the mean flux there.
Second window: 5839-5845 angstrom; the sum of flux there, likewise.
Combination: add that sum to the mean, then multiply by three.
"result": 1020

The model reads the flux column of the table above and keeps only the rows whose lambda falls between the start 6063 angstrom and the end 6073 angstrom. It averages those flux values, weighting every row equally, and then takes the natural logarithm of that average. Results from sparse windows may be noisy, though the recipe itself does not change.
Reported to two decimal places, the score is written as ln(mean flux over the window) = 3.95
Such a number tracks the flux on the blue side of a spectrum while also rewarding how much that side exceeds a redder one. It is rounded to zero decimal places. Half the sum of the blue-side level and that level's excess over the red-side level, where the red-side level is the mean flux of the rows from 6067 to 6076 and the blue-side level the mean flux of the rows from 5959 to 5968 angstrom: 30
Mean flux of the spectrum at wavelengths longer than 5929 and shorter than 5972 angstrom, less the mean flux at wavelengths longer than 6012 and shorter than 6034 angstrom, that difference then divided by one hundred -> -0.003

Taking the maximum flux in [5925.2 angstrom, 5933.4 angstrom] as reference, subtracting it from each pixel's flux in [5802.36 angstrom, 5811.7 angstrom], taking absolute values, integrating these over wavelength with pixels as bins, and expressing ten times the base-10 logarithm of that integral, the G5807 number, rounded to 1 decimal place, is 18.2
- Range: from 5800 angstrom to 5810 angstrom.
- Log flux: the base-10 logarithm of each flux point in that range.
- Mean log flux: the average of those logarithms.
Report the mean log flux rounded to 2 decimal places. 1.71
